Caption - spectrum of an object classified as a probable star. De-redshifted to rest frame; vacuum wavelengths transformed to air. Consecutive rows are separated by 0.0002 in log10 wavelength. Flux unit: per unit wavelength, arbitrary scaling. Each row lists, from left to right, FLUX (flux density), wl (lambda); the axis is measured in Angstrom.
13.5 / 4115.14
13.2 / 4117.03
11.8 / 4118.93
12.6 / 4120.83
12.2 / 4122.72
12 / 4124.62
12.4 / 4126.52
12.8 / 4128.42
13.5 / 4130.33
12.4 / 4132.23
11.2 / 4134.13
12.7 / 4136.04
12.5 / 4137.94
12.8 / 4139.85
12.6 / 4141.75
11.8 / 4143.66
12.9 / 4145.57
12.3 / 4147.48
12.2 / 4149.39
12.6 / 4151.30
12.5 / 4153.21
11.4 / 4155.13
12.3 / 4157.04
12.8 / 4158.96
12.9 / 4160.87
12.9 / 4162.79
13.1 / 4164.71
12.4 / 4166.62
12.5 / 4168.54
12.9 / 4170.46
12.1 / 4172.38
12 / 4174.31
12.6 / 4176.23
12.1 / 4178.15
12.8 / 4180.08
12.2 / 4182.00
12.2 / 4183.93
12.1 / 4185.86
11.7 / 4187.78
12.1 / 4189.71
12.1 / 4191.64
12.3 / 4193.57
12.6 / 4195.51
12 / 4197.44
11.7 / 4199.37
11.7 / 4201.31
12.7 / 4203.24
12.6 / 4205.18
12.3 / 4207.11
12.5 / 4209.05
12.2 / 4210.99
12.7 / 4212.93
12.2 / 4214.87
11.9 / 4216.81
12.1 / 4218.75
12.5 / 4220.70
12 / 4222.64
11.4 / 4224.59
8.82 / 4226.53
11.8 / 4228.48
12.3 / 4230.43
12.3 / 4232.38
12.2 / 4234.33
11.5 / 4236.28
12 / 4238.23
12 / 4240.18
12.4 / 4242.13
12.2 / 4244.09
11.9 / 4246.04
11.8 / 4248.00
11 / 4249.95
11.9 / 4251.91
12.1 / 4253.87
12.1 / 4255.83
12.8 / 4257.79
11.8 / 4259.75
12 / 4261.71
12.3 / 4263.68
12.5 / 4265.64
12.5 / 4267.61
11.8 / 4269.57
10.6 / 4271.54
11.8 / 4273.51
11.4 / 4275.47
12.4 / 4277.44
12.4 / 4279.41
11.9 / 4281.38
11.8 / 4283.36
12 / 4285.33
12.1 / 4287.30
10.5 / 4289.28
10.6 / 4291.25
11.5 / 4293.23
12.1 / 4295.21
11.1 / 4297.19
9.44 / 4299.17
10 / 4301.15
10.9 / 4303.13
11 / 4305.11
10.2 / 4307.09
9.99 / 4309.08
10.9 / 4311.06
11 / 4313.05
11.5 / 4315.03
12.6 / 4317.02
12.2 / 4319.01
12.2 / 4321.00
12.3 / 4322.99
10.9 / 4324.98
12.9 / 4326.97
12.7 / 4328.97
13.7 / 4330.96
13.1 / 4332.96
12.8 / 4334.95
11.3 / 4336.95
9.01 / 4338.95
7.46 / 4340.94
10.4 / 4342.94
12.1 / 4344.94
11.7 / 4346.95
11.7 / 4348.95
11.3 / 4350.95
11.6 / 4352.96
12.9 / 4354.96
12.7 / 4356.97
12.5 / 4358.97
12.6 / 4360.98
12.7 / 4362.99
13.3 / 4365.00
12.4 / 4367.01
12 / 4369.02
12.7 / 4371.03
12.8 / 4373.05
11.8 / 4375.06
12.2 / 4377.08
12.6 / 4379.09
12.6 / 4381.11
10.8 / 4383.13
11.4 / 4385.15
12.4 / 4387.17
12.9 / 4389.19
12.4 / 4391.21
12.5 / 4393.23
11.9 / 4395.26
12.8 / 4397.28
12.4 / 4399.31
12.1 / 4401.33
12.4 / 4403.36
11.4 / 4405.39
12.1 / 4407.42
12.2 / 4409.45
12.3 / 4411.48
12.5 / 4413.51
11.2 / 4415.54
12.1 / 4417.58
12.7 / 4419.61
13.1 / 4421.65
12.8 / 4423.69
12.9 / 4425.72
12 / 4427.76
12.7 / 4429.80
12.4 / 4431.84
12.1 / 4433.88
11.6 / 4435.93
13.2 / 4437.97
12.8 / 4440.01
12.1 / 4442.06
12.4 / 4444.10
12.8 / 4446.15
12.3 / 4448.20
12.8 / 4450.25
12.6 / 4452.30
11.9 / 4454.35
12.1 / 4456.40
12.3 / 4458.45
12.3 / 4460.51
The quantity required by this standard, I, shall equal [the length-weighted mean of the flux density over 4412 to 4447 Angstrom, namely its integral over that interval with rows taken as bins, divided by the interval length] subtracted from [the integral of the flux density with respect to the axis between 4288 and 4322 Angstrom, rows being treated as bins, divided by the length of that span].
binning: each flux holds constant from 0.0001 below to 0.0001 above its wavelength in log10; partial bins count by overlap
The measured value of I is -1.4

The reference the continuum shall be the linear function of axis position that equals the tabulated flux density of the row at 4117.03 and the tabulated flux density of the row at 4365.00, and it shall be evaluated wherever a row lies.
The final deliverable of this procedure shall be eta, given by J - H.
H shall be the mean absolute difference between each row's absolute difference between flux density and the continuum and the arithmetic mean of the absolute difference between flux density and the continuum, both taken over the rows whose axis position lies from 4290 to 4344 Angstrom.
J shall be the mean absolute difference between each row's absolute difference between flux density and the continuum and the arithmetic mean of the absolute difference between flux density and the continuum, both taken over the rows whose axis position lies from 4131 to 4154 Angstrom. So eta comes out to -0.72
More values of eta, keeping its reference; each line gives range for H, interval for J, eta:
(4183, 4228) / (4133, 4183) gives -0.07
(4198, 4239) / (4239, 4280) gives -0.11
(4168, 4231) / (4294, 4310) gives 0.31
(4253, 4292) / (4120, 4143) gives -0.15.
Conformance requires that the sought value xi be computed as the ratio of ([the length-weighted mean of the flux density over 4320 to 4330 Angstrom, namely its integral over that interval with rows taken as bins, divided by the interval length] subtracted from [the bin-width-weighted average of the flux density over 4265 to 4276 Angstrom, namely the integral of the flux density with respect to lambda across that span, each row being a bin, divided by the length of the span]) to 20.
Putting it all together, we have -0.02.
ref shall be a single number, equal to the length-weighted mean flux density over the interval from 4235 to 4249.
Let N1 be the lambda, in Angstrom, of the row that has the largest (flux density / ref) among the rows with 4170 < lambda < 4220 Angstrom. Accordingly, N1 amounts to 4170.46 Angstrom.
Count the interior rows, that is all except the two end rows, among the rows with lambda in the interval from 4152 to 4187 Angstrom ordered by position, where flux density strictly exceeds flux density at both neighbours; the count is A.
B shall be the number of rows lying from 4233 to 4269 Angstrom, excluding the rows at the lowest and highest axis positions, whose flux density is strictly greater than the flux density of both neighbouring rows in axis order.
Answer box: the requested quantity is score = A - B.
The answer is 2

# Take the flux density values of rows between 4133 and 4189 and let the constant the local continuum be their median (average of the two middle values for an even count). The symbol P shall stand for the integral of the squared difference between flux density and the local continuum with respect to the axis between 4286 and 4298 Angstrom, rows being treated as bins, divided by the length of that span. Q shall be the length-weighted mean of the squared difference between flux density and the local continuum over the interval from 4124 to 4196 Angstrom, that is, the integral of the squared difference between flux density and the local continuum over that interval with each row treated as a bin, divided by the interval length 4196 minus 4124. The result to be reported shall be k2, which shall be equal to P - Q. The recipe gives 1.6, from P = 1.8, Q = 0.22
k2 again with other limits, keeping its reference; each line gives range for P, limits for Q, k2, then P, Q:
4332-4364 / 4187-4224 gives 2.8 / 3.0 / 0.20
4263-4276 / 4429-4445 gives 0.6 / 0.8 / 0.23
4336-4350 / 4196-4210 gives 6.2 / 6.4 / 0.22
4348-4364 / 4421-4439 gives 0.1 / 0.4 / 0.26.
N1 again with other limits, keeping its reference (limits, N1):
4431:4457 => 4437.97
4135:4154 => 4145.57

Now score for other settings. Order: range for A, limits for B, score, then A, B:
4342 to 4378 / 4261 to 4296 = 2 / 4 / 2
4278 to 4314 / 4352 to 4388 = 0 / 3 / 3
